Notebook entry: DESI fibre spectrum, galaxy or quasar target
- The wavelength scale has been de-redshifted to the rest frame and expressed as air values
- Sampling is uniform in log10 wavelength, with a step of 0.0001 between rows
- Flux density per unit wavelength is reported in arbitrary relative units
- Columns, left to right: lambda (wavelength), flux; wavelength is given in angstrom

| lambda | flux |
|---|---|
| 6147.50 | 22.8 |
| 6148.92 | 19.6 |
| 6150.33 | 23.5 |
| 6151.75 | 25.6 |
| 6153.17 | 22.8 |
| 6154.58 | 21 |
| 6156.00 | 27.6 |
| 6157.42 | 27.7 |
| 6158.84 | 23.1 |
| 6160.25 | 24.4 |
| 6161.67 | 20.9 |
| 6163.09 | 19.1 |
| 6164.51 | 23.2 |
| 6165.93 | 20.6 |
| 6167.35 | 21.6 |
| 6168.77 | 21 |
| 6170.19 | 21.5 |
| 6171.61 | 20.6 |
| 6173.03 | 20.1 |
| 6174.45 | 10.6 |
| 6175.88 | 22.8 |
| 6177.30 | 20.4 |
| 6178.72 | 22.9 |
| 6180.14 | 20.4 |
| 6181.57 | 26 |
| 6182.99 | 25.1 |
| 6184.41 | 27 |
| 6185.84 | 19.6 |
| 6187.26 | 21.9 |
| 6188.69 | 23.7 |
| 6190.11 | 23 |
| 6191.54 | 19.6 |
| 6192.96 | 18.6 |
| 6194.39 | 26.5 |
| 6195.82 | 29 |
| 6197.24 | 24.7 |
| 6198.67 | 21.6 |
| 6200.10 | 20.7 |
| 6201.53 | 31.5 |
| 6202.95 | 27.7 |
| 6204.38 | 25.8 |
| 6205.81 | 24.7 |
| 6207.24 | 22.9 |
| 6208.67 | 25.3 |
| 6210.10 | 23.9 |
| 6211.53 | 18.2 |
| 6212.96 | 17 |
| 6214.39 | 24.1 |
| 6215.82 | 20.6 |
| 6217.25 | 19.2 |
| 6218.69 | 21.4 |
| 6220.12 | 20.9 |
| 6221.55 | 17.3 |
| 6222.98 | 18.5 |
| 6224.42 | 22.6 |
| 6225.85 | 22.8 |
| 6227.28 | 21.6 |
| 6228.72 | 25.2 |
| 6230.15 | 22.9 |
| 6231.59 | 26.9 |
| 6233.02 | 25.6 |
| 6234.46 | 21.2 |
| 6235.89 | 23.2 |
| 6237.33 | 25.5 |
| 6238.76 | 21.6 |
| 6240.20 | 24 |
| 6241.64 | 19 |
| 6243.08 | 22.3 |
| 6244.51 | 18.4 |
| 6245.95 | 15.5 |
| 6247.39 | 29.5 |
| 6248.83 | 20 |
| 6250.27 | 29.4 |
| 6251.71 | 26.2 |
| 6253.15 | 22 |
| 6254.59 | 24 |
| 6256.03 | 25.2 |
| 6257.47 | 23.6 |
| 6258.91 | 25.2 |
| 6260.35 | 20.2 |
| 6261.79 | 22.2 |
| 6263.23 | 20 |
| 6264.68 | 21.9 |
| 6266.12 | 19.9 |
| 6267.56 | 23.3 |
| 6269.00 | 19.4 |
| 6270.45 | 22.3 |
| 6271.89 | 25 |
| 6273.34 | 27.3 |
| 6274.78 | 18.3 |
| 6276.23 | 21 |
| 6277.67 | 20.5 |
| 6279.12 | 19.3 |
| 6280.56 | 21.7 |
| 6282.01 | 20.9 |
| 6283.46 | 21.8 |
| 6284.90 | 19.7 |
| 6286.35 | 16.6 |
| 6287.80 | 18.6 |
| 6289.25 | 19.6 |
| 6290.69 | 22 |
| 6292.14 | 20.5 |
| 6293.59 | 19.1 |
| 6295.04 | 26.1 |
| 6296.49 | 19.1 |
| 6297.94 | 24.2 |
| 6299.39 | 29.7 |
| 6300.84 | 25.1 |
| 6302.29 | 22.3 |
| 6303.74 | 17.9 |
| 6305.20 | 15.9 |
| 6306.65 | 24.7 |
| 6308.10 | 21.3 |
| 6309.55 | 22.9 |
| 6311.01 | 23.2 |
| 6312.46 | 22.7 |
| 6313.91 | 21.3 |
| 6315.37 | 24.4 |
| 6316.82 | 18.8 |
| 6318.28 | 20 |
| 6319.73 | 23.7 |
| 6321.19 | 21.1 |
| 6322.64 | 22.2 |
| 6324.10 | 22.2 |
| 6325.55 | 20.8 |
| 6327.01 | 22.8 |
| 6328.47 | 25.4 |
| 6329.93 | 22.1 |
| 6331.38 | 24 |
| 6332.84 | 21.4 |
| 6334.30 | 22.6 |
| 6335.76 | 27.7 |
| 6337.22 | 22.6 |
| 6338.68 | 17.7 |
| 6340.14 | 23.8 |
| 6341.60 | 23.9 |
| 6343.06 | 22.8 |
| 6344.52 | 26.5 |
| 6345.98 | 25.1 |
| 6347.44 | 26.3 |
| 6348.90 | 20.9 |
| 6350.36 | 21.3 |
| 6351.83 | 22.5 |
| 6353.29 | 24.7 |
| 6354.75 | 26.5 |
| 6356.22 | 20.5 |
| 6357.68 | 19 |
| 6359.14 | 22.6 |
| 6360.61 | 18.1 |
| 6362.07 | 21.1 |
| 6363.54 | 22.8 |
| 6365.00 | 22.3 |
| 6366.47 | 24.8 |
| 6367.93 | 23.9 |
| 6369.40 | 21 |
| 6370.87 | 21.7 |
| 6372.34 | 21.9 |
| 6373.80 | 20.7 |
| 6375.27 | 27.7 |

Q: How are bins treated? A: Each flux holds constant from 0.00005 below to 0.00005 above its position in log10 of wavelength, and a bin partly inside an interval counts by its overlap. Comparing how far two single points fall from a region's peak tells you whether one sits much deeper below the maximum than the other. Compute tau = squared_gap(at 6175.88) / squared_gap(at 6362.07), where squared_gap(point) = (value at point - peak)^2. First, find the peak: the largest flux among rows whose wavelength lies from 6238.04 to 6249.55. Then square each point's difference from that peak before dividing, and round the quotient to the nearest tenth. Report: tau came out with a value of 0.6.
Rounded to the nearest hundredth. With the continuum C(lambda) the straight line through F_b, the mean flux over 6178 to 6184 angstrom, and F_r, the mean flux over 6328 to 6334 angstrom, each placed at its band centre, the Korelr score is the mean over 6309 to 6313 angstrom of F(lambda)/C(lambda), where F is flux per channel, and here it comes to 0.99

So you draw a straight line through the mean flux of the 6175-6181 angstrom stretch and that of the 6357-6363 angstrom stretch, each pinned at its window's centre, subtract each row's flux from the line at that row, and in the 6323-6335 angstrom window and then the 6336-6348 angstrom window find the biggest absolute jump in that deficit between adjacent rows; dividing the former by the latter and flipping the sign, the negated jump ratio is -0.54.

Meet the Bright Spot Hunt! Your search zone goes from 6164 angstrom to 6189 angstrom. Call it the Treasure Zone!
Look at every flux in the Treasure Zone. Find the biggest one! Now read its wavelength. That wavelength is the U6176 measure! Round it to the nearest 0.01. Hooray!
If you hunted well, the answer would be 6184.41 angstrom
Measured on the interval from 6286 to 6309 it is 6299.39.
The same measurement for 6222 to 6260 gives 6247.39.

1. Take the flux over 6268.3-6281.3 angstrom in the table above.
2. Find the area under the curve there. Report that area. 281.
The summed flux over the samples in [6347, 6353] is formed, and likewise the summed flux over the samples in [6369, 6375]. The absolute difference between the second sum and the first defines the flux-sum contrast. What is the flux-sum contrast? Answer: 5.7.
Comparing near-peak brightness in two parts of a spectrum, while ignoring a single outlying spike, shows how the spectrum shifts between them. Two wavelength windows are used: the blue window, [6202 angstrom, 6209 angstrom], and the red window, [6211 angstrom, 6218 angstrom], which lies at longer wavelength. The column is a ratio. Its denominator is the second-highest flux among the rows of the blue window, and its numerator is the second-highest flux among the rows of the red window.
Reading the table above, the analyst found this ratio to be 0.80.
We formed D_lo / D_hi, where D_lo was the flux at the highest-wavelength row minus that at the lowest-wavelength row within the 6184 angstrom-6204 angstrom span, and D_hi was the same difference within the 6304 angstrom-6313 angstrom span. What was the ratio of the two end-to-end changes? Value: 0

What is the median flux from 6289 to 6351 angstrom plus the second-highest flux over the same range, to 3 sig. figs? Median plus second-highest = 50.3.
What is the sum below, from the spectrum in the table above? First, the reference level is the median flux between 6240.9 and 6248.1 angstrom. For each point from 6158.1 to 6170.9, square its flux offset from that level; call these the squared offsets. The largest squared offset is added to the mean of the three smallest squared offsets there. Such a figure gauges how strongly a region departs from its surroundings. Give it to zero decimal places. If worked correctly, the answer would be 31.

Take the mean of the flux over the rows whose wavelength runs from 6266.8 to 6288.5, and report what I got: 21.0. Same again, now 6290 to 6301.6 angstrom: 23.2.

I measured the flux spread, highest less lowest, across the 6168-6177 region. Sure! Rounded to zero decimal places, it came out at 12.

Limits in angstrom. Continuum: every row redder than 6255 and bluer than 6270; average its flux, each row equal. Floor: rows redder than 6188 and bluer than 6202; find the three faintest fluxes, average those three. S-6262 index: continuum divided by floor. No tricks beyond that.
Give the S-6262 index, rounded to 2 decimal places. 1.13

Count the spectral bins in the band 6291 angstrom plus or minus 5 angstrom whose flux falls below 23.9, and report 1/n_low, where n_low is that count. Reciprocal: 0.17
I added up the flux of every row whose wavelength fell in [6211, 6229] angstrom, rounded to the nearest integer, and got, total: 269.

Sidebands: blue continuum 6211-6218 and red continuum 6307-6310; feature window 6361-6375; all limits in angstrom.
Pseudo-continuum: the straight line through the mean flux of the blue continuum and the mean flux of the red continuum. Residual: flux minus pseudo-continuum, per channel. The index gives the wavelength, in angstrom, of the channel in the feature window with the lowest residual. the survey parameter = 6373.80 angstrom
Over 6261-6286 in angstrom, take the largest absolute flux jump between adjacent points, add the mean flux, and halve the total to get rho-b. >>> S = 15.2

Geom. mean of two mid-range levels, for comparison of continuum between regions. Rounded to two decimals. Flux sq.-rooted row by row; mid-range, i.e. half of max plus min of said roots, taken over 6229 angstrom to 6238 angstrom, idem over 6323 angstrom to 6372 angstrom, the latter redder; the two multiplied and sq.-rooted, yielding 4.81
